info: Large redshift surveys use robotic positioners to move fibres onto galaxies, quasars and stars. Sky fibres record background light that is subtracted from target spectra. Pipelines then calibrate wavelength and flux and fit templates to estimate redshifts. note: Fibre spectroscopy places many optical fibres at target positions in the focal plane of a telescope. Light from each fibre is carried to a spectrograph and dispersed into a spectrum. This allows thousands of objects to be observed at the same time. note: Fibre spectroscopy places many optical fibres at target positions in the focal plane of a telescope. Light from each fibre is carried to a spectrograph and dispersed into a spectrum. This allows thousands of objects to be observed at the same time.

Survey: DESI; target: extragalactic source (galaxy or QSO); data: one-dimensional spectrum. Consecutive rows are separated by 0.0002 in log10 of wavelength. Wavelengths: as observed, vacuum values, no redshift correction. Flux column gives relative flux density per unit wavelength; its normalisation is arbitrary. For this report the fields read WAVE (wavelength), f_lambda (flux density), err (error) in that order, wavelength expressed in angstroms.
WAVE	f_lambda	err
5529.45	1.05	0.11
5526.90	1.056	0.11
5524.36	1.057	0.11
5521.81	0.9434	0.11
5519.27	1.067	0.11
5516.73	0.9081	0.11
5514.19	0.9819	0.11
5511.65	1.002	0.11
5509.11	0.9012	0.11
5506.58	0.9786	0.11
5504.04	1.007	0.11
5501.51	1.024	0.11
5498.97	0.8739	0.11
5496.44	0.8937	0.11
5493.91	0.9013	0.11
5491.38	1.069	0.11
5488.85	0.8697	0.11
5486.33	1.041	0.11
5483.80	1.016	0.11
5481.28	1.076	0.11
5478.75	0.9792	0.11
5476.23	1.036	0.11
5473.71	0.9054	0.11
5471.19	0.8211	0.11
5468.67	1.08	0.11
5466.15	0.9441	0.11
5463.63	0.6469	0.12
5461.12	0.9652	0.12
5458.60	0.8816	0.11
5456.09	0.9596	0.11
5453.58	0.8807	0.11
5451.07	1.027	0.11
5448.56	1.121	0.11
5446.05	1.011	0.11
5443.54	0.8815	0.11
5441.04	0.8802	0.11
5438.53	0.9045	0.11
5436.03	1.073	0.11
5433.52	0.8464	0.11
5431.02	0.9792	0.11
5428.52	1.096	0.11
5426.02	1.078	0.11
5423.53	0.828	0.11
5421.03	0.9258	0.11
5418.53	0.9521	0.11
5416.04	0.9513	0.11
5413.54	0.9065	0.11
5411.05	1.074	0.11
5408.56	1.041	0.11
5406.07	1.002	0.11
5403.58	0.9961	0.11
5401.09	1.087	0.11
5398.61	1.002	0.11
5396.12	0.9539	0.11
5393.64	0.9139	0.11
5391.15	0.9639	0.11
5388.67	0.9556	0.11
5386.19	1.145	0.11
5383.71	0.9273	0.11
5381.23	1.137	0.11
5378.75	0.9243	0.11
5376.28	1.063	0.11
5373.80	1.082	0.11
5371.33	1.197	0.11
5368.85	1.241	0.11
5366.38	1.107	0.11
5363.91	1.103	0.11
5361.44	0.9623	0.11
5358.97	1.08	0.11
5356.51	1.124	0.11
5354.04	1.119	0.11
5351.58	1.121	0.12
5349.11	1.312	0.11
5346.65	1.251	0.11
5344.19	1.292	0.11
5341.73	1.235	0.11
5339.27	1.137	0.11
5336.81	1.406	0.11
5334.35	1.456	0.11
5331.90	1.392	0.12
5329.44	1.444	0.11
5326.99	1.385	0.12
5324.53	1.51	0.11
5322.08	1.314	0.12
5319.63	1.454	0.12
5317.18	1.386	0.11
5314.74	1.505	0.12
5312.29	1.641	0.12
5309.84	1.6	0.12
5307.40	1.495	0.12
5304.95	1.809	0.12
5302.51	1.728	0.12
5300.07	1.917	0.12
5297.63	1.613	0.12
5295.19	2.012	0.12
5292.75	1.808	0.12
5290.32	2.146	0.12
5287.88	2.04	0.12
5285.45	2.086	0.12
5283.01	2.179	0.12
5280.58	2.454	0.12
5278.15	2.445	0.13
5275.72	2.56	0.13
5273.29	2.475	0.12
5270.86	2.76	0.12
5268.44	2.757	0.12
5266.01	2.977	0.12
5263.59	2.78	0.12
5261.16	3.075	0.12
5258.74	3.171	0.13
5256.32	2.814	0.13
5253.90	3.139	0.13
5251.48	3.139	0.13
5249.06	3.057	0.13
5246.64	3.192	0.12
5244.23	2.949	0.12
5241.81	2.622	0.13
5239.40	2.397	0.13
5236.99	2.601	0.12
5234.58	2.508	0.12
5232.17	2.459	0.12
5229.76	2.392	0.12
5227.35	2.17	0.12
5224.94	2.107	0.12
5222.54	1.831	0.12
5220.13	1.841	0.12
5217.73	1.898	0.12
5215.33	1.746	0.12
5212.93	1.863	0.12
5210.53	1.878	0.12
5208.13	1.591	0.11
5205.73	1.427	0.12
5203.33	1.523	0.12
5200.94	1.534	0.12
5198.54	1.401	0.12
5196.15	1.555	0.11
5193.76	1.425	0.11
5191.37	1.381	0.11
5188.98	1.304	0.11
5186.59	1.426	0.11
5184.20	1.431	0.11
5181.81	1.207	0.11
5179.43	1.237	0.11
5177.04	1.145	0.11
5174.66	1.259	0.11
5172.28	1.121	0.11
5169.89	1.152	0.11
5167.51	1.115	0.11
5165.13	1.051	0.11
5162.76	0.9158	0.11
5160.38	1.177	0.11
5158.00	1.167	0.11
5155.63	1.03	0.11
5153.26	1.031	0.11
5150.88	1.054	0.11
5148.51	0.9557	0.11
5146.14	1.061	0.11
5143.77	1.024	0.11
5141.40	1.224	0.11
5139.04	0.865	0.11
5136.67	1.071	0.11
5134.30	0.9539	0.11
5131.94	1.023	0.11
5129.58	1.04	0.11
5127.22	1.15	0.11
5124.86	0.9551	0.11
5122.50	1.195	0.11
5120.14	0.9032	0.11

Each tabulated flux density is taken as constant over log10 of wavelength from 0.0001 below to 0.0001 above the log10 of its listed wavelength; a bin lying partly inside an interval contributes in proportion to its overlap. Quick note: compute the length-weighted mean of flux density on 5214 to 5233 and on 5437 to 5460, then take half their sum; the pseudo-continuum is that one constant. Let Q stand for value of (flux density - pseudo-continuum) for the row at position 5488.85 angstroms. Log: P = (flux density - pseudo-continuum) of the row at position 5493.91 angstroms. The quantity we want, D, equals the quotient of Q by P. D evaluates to 1.05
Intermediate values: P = -0.60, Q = -0.63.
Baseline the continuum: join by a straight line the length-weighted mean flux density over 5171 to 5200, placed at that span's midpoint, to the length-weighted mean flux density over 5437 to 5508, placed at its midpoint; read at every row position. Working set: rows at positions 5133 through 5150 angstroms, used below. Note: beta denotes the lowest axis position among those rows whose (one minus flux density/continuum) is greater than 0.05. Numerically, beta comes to 5134.30 angstroms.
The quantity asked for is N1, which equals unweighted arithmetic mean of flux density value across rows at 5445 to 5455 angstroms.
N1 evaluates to 1.01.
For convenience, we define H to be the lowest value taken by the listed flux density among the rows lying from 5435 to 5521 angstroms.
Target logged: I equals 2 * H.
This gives 1.29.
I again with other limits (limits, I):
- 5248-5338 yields 2.63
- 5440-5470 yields 1.29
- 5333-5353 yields 2.24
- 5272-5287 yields 4.17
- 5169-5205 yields 2.24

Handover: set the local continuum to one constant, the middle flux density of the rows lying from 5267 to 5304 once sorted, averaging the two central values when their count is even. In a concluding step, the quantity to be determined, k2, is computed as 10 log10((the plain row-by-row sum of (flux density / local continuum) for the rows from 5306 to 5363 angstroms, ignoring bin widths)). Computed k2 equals 11.5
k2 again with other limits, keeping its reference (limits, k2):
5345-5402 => 10.6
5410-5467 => 10.1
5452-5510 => 10.1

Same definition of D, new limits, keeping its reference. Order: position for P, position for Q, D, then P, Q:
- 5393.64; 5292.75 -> -0.53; -0.59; 0.31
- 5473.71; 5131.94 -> 0.80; -0.59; -0.48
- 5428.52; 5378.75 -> 1.43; -0.40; -0.57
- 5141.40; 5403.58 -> 1.83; -0.27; -0.50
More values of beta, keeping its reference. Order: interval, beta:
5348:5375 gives 5361.44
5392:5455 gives 5393.64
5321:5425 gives 5361.44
